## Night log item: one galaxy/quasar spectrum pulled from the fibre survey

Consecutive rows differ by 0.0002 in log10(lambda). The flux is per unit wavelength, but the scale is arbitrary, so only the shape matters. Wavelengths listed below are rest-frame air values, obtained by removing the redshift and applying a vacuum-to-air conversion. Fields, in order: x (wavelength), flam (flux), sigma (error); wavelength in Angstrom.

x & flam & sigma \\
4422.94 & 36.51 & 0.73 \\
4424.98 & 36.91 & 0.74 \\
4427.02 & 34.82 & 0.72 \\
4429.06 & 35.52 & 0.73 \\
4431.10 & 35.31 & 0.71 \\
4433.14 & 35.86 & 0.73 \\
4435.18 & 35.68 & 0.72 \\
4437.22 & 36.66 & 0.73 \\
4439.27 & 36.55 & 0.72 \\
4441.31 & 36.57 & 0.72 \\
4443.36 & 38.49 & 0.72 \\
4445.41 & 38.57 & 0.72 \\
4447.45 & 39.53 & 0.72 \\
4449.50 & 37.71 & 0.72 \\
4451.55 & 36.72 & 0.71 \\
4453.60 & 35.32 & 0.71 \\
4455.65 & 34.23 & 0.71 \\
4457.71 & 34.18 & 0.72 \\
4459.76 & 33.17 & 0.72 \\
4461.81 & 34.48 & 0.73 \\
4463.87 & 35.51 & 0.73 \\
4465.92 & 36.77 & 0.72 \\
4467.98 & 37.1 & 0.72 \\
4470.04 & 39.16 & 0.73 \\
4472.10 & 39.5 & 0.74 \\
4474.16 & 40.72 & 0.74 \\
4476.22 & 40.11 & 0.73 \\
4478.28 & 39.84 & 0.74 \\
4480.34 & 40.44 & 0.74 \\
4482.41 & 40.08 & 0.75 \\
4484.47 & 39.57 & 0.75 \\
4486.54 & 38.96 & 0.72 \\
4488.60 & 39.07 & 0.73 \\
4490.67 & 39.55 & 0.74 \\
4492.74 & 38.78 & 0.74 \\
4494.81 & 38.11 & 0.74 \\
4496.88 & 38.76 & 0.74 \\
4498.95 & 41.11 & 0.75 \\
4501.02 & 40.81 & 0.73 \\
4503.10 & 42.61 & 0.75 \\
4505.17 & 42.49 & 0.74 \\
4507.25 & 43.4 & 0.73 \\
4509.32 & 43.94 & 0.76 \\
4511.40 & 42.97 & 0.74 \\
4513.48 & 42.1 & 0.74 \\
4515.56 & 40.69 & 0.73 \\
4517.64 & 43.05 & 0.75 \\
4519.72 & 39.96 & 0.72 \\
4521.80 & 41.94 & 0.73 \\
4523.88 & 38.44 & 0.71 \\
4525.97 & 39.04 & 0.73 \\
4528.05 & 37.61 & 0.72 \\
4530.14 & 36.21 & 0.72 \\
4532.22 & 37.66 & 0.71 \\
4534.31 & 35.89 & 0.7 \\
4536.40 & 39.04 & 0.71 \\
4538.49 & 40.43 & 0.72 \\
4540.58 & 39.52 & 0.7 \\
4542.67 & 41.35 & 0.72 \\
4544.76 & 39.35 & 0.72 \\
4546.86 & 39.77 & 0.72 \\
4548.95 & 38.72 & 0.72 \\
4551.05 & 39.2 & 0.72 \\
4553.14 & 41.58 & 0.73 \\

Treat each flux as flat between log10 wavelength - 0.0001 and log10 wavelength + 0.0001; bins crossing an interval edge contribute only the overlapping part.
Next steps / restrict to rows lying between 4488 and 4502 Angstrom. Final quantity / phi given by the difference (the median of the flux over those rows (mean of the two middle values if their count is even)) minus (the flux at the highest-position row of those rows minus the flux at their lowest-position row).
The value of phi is 37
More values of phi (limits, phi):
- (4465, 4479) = 36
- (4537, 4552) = 41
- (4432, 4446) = 34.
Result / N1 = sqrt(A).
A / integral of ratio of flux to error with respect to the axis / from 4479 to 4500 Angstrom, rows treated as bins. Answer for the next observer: 33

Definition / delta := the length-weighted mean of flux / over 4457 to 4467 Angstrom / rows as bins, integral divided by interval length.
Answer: 34.9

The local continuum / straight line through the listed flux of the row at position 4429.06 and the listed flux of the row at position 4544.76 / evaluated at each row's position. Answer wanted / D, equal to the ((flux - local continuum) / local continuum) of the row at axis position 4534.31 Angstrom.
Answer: -0.08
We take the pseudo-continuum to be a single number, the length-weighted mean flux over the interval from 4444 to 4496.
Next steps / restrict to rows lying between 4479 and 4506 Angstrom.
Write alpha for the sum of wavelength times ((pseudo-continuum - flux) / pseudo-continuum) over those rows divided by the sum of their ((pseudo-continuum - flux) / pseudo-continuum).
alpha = 4495.3 Angstrom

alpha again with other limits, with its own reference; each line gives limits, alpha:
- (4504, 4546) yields 4517.4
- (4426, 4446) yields 4431.8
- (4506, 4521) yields 4512.5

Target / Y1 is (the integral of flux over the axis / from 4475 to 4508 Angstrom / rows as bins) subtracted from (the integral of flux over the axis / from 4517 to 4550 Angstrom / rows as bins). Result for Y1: -33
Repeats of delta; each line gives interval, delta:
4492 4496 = 38.4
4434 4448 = 37.4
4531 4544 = 39.0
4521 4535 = 38.1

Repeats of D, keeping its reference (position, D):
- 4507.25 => 0.14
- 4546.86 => 0.01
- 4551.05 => -0.01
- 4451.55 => 0.01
